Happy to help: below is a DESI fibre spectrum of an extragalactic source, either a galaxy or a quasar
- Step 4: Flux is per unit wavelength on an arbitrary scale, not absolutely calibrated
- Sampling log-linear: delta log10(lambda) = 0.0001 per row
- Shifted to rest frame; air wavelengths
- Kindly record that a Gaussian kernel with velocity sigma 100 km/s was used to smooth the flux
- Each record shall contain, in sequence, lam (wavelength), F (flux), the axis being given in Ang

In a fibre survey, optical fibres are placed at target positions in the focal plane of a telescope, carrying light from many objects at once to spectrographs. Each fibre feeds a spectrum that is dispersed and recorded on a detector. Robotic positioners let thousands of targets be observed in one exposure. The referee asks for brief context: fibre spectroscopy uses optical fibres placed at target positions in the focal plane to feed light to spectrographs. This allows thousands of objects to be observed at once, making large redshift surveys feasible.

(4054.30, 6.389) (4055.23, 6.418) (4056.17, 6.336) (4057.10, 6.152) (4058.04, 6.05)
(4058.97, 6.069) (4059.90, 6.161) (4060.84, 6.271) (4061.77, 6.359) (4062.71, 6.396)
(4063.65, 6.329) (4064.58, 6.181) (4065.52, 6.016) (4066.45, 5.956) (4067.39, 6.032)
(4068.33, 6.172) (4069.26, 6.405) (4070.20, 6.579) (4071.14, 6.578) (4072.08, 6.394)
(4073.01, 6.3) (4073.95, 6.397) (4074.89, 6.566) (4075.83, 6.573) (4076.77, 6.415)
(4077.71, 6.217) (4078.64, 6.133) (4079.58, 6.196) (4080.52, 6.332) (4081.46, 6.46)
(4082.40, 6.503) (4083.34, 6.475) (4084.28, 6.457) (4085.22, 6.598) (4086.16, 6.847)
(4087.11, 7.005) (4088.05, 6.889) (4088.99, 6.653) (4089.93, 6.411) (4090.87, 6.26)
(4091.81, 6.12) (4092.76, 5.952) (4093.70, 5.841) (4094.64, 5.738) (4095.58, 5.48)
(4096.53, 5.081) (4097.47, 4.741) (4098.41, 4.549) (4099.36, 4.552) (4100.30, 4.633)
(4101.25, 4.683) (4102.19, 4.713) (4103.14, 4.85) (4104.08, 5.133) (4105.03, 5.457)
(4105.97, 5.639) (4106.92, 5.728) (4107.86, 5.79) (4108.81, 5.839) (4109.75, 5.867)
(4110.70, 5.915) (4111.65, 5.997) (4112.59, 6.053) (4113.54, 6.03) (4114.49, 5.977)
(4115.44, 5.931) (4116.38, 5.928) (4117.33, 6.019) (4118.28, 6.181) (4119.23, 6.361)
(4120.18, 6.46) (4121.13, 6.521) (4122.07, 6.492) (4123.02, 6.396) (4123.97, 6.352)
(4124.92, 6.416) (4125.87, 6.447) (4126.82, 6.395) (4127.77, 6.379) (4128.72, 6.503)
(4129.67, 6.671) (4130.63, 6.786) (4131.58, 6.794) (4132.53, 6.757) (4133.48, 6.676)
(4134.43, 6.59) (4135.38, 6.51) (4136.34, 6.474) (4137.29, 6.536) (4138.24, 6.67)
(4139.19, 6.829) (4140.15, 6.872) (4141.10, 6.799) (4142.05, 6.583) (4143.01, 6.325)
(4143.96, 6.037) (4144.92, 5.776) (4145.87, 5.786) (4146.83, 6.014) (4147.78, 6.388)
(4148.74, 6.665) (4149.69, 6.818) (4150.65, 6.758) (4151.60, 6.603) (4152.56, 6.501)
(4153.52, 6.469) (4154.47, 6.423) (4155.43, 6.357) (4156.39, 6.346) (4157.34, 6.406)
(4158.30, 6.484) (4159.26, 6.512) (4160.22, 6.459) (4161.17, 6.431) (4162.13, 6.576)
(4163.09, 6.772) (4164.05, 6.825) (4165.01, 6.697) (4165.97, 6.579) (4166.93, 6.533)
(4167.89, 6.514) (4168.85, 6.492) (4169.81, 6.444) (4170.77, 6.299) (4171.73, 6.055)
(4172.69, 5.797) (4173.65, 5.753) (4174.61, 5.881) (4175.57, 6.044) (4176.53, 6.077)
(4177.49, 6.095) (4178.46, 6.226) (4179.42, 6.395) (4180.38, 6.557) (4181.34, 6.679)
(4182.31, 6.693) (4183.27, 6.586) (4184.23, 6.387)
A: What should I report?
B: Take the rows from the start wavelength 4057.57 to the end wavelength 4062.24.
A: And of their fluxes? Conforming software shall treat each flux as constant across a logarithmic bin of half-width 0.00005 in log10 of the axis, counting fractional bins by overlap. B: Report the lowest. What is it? 6.05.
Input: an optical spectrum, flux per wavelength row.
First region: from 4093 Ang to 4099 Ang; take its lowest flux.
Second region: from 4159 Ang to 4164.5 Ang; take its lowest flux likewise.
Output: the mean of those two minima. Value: 5.49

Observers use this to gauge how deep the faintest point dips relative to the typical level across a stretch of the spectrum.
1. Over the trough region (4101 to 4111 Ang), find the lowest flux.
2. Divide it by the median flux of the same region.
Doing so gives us 0.830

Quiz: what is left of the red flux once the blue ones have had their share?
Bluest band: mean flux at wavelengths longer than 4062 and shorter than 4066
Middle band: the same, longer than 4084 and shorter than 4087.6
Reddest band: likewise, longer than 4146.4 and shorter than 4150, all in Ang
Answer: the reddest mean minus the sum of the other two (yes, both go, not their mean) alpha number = -6.49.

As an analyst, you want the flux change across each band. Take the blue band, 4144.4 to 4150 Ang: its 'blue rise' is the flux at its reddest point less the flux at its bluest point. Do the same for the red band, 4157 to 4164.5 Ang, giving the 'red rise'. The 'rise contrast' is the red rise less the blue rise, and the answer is -0.62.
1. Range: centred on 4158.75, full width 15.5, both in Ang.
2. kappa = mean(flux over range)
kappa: 6.53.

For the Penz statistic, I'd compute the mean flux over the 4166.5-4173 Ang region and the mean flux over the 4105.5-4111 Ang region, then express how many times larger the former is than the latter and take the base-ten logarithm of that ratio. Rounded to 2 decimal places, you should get 0.04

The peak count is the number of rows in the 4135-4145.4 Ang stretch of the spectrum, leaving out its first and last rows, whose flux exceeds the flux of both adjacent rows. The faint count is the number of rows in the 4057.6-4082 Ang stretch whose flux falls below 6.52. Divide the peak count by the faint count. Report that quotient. 0.05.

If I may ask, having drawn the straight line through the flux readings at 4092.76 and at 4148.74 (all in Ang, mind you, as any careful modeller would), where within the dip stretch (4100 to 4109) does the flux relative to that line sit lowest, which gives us 4100.30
